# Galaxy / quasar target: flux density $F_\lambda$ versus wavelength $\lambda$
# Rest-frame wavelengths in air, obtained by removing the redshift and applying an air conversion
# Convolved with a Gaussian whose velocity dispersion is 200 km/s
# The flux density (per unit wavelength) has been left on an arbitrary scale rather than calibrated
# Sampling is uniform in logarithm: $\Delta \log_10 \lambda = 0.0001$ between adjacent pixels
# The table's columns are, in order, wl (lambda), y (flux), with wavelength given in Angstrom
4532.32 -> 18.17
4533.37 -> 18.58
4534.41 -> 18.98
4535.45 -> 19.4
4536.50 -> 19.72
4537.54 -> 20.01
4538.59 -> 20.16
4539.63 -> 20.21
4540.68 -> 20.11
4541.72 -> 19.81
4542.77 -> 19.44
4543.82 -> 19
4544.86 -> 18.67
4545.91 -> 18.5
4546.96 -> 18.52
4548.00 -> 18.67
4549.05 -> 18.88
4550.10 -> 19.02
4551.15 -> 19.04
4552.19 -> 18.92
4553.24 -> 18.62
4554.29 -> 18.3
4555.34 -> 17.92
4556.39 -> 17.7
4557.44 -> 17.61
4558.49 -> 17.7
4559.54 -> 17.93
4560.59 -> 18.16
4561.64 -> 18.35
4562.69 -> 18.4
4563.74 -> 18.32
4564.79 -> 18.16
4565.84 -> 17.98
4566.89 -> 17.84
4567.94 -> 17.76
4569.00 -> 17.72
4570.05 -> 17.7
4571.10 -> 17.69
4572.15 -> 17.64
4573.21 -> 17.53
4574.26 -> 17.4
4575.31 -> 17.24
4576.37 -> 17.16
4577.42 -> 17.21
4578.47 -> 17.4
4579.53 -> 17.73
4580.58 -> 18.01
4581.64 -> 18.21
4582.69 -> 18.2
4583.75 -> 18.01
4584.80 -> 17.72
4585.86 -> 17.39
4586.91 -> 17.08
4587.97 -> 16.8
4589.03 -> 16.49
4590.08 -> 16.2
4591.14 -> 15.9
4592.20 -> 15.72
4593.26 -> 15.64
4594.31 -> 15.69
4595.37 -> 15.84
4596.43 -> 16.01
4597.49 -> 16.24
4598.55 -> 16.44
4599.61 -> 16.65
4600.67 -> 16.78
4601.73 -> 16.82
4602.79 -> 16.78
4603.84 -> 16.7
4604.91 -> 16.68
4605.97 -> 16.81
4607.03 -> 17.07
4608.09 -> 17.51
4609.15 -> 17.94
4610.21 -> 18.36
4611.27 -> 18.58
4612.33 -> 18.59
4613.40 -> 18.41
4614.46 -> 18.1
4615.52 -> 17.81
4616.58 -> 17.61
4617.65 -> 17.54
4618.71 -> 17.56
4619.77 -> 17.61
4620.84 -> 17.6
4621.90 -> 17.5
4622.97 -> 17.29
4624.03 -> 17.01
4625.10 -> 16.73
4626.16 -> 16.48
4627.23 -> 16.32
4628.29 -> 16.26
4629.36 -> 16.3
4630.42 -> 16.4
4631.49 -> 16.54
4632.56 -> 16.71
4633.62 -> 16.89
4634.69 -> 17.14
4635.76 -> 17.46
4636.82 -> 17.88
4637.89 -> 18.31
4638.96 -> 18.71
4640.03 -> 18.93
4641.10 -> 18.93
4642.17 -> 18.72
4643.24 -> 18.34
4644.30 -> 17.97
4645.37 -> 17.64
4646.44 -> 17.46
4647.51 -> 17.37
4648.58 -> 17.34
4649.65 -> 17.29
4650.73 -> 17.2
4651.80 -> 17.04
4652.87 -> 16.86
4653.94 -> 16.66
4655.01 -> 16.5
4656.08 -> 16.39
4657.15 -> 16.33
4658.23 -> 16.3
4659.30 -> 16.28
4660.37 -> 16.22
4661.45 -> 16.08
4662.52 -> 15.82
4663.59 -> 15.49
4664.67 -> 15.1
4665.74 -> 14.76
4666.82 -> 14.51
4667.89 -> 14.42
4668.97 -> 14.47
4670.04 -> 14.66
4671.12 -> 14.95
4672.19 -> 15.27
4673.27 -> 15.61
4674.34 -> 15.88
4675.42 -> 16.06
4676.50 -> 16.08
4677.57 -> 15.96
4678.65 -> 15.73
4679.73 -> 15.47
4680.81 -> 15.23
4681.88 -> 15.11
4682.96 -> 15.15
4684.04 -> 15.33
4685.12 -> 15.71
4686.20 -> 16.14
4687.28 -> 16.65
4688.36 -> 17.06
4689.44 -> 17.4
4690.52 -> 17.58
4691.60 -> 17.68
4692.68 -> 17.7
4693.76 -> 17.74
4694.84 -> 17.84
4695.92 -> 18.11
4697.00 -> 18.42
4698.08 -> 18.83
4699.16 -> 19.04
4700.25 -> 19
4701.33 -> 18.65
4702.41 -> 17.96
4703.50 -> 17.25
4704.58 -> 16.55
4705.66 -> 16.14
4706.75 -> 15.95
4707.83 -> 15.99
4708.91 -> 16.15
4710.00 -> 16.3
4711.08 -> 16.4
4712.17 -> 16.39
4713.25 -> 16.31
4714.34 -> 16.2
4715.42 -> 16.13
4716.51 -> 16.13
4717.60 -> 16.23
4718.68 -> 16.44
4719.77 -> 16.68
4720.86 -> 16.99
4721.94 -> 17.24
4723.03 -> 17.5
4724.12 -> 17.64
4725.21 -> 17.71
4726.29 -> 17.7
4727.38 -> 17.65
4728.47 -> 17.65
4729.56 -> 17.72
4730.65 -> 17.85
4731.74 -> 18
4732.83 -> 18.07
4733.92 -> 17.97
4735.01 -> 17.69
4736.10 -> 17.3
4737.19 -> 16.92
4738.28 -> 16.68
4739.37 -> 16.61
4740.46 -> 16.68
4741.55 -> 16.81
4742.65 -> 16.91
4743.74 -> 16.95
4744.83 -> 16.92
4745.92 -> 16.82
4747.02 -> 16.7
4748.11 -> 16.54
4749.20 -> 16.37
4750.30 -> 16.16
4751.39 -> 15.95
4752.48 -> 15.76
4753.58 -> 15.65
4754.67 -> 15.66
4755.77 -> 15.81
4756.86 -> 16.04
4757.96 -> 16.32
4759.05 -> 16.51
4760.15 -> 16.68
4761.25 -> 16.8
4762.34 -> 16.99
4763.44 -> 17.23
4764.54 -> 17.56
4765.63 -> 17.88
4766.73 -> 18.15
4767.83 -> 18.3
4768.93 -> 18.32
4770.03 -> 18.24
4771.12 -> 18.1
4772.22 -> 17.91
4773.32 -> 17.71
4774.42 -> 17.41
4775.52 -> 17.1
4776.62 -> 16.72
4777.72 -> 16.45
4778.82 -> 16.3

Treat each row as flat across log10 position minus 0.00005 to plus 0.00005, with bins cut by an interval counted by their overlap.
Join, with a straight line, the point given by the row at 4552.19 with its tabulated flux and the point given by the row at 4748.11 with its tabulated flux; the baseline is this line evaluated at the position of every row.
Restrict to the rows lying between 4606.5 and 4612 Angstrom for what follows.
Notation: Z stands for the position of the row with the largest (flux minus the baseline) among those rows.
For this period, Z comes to 4611.27 Angstrom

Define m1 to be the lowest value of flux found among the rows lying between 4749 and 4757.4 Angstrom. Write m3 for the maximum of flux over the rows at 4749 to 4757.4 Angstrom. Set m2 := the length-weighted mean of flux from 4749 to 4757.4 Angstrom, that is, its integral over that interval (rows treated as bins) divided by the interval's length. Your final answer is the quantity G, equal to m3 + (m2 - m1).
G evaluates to 16.6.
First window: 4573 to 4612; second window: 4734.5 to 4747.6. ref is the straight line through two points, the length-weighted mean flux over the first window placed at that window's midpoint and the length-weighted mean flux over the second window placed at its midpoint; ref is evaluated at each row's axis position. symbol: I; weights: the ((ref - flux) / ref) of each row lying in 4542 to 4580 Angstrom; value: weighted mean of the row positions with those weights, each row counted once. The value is 4555.9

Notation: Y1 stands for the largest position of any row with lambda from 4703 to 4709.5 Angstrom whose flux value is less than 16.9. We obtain 4708.91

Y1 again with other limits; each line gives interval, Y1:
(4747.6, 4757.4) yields 4756.86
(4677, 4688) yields 4687.28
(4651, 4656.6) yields 4656.08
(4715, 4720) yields 4719.77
